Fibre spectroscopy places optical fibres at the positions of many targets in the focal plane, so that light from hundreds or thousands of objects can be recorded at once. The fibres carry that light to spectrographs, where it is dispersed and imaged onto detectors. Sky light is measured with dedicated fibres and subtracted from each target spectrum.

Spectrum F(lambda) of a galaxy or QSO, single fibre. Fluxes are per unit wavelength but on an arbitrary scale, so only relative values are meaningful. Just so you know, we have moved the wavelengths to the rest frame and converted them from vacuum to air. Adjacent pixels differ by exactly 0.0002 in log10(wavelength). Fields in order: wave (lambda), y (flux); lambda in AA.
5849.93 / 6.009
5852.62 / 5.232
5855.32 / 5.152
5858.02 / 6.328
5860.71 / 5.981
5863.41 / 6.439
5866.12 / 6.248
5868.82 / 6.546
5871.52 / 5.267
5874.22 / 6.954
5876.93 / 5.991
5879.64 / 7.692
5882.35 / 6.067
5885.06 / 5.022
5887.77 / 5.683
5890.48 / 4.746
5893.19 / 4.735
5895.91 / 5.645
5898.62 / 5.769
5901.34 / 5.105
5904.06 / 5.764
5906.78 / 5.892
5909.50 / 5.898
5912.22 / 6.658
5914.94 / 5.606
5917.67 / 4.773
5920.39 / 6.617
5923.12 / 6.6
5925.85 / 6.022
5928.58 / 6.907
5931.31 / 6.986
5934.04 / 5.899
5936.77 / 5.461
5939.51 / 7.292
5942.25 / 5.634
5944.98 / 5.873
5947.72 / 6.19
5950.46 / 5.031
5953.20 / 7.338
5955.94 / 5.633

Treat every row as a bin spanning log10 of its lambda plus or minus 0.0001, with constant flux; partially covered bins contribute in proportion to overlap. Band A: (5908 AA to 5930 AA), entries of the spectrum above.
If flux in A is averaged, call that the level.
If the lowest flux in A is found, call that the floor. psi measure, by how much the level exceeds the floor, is 1.36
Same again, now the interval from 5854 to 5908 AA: 1.12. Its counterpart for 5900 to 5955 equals 1.30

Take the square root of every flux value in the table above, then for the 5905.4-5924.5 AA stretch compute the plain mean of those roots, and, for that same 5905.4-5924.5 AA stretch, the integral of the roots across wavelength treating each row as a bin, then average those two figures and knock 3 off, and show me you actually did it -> 21.6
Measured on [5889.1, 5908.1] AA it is 20.2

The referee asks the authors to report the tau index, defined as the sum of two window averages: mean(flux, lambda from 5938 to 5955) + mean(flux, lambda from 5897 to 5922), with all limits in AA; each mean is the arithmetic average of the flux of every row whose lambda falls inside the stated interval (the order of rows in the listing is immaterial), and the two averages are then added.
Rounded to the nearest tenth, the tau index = 12.0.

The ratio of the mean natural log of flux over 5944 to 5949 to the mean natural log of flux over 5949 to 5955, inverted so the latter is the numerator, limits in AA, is 1.00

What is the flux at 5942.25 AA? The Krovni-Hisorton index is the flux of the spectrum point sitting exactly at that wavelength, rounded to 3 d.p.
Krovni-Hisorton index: 5.634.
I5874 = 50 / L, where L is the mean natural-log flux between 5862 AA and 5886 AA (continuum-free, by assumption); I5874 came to 27.4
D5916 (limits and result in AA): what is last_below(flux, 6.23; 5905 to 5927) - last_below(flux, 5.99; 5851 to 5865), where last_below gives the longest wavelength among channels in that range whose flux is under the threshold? 65.1 AA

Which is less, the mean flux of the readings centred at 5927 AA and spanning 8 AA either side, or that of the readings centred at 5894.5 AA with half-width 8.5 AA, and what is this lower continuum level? 5.28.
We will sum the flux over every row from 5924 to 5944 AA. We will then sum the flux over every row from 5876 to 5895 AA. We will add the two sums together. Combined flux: 84.1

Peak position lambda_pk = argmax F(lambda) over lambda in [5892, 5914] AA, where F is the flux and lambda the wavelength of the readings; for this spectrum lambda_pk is 5912.22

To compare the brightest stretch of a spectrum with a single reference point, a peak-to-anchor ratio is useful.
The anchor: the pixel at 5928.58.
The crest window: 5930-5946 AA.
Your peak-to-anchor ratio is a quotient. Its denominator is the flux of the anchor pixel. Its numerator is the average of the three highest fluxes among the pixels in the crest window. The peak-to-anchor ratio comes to 0.97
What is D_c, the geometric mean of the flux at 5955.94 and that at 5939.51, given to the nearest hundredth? 6.41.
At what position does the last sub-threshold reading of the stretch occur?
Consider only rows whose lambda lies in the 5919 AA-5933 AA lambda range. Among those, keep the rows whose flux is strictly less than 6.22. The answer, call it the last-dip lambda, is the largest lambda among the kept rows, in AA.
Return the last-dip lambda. 5925.85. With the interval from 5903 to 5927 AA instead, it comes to 5925.85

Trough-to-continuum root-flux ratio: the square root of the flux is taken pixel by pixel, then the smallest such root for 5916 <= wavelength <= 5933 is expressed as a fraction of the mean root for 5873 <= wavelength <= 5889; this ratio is 0.88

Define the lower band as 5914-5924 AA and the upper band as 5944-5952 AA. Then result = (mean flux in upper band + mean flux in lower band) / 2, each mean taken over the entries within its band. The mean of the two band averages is 5.80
